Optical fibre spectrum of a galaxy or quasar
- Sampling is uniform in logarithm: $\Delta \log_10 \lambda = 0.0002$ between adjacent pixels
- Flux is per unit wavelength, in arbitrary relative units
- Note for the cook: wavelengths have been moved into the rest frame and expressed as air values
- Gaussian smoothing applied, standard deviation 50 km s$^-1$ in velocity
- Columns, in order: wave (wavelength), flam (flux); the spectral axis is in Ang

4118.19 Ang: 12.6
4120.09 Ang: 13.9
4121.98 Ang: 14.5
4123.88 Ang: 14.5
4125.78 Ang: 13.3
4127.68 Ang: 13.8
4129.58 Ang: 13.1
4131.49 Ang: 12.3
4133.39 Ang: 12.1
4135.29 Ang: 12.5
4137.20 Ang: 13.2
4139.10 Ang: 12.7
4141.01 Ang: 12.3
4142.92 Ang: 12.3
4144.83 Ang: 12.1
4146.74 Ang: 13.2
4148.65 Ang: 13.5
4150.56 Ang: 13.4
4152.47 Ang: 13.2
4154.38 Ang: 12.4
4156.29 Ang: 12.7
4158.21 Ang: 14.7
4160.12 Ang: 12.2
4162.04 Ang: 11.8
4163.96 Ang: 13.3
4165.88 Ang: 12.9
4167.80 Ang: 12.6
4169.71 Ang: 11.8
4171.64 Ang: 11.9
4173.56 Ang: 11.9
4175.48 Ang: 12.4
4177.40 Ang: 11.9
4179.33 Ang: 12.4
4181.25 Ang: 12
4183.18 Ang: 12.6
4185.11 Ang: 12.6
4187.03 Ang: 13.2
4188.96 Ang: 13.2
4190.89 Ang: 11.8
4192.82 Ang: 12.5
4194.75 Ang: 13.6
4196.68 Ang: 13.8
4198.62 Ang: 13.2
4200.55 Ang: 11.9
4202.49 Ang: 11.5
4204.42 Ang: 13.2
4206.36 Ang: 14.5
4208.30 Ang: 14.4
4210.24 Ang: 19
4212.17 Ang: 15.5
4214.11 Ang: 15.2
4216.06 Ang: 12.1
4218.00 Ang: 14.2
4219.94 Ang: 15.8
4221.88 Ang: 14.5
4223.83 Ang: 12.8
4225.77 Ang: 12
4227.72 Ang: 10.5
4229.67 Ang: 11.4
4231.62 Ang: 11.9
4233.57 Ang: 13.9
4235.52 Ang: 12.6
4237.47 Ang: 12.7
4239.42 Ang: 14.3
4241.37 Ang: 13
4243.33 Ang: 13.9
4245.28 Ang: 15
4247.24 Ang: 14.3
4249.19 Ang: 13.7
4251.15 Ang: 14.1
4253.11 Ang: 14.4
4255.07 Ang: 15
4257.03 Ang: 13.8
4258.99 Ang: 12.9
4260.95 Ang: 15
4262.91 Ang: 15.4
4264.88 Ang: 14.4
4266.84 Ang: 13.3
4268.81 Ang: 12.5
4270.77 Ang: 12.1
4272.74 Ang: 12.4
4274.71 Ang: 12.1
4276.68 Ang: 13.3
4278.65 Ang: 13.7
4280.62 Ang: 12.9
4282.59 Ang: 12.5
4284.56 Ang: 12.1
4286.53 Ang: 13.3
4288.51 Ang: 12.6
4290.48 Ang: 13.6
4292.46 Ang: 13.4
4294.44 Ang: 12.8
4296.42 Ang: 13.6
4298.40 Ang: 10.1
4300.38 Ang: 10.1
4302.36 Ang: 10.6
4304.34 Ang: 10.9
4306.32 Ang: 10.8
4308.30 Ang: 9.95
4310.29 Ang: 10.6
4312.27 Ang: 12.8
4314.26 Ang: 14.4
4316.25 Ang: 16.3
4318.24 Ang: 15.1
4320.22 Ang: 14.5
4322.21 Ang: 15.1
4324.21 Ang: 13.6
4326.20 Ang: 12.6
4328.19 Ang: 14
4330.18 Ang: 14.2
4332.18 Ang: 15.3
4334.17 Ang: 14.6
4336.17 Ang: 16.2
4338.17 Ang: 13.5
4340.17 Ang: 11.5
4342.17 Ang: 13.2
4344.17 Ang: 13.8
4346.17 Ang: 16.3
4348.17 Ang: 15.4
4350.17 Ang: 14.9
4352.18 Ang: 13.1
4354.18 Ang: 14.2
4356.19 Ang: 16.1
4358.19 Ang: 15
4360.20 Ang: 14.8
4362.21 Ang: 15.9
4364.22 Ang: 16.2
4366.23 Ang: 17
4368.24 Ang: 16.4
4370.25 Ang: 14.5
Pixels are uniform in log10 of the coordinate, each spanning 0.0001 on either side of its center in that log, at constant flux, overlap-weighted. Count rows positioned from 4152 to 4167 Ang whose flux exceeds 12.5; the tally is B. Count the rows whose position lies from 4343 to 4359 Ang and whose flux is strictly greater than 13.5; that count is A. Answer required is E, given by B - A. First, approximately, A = 7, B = 5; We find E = -2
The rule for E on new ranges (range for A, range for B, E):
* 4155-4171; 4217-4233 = 3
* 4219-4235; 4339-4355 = 4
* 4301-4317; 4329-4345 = 5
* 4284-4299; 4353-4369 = 6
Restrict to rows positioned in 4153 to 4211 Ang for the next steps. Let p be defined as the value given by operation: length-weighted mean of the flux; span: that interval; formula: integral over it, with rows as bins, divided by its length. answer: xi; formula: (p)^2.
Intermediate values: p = 12.9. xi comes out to 167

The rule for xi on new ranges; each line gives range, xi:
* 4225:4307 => 167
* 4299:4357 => 184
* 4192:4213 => 194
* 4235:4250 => 188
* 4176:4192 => 155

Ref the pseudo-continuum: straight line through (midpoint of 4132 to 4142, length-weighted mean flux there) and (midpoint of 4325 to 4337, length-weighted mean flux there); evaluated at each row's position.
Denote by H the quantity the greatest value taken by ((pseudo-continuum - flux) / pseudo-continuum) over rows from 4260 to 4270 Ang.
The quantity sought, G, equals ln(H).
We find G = -2.33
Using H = 0.10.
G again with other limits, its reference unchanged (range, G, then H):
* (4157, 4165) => -2.55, 0.08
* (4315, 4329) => -2.08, 0.13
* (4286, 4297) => -2.28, 0.10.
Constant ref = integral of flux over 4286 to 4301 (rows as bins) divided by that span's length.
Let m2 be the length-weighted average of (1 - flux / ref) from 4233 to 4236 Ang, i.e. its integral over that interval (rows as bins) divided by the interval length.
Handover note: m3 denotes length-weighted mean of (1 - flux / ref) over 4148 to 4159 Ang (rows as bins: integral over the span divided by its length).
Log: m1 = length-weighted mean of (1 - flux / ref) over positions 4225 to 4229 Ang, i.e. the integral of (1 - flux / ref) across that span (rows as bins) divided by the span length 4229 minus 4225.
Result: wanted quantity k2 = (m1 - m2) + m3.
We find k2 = 0.10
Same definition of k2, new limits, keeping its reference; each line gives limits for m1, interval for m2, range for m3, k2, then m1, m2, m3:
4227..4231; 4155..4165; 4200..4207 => 0.13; 0.11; -0.037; -0.023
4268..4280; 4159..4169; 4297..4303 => 0.15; -0.02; -0.009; 0.159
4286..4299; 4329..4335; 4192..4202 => 0.11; -0.03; -0.178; -0.038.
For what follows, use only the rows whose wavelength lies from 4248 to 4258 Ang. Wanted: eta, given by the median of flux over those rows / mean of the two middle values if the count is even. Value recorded 14.1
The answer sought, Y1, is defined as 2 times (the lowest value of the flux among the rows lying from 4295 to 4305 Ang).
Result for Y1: 20.2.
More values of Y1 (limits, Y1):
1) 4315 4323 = 29.0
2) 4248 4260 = 25.8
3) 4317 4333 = 25.2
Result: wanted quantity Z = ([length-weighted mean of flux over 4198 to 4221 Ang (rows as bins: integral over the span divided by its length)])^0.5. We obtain 3.77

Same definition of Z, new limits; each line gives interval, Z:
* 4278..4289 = 3.58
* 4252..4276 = 3.69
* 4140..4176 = 3.56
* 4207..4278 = 3.70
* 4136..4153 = 3.59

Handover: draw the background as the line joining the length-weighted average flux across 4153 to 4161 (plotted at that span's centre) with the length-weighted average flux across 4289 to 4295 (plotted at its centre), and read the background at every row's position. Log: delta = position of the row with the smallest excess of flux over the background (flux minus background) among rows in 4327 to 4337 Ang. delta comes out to 4328.19 Ang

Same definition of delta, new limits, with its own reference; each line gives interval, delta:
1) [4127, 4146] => 4144.83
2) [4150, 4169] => 4162.04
